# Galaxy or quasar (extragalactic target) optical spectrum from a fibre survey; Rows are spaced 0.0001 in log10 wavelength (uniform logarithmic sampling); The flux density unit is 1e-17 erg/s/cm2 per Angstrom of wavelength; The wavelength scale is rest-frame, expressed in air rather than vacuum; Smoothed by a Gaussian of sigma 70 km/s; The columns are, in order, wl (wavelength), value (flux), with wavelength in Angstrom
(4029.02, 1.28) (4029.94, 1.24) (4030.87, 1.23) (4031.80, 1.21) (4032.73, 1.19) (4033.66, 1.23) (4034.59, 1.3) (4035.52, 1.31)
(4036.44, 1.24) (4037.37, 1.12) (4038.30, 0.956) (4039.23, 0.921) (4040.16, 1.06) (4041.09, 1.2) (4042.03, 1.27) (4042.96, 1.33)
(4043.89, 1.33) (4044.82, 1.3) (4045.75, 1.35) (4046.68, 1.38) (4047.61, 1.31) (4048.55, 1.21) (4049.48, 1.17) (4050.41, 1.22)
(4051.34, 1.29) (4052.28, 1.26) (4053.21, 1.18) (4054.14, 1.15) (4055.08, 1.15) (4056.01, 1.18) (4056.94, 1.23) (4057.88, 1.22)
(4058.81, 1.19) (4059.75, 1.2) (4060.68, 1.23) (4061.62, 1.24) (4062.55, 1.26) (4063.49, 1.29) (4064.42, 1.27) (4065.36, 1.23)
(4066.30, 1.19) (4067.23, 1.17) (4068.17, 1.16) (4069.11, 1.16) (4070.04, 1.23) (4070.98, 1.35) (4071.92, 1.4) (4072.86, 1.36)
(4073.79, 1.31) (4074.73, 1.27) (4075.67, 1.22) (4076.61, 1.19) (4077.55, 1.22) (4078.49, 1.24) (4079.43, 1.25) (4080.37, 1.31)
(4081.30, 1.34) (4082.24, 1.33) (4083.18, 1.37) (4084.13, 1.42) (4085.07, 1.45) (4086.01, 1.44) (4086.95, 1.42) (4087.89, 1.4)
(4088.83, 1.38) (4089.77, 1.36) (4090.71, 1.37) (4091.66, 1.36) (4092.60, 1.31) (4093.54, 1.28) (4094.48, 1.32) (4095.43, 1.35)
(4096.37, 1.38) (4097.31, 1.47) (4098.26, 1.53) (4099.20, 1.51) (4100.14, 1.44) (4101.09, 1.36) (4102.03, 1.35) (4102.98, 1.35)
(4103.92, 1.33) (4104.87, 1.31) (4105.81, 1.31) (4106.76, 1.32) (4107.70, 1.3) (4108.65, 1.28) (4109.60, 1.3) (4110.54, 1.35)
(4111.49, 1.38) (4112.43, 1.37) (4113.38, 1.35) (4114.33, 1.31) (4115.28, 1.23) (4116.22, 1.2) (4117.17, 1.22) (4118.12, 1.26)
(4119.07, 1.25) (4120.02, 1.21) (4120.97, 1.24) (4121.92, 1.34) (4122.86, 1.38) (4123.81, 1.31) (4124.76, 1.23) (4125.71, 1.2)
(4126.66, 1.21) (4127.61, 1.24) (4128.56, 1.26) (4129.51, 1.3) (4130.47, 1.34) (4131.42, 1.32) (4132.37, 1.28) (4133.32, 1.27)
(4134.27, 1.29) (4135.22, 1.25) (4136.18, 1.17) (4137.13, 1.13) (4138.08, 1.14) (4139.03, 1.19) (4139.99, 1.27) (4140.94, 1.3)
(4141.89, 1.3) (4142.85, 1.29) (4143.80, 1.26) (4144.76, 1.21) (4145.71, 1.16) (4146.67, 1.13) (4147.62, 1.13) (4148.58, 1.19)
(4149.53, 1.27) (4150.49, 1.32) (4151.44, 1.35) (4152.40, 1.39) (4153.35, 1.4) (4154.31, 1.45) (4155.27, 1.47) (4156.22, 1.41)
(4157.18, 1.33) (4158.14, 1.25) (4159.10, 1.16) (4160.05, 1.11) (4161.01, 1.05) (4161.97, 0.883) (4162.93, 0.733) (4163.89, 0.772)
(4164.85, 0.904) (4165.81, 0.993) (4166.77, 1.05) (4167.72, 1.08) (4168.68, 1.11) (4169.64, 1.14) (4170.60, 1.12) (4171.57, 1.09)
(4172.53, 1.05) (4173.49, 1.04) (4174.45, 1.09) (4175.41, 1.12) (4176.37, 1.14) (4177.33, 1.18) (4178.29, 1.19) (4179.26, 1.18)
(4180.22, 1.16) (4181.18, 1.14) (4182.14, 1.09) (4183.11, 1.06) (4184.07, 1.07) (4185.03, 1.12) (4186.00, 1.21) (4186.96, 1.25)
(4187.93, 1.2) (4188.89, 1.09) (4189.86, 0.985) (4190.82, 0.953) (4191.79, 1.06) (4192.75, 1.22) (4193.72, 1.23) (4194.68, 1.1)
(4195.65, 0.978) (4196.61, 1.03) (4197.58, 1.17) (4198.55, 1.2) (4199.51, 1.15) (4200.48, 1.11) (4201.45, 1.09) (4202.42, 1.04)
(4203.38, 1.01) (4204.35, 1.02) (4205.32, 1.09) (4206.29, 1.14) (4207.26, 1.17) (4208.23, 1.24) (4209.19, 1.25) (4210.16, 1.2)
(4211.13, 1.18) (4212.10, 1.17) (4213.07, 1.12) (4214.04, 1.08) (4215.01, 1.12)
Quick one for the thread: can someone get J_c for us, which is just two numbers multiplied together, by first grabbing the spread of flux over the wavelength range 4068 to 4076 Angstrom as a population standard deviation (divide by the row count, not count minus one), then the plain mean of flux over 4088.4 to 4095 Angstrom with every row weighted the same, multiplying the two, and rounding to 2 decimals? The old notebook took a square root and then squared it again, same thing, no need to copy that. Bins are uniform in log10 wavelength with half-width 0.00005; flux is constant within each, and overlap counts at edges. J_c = 0.11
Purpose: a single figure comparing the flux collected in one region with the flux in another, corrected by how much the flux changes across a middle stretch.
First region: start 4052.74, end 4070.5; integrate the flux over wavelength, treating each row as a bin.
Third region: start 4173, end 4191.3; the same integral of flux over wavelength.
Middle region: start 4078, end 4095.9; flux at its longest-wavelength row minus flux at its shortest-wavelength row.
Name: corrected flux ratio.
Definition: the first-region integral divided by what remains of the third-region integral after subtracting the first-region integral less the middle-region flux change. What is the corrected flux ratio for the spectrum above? -25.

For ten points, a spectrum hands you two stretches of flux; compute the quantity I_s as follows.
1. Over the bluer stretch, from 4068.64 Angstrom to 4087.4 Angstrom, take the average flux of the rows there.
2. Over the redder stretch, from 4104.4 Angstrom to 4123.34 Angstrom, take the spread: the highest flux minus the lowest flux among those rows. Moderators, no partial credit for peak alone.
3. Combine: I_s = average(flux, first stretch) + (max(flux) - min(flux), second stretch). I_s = 1.49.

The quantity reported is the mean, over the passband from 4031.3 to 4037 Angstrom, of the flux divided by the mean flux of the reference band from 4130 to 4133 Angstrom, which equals 0.95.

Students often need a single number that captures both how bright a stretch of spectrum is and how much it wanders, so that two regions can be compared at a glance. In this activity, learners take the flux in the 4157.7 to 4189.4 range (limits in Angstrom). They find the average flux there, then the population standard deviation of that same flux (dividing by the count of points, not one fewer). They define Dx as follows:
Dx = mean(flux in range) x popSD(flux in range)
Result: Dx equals 0.13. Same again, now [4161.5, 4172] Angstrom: 0.14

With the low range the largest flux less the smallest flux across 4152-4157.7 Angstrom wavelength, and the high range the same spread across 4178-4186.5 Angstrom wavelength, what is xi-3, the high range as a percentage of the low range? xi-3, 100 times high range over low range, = 107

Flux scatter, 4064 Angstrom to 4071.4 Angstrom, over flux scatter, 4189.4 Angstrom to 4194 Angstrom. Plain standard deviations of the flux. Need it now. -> 0.5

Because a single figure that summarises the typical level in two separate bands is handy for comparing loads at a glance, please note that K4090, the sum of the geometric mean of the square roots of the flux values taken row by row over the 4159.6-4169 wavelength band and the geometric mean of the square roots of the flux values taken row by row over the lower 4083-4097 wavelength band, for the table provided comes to 2.15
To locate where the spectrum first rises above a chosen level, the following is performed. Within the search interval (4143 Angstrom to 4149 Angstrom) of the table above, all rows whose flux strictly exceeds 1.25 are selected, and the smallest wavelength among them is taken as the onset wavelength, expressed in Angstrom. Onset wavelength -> 4143.80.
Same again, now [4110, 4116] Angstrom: 4110.54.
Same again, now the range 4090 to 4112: 4090.71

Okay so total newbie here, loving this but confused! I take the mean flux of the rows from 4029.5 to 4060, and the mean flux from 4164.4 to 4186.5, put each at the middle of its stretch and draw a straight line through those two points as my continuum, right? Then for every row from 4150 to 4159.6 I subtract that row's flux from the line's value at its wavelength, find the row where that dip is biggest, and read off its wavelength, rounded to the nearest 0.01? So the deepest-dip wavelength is 4159.10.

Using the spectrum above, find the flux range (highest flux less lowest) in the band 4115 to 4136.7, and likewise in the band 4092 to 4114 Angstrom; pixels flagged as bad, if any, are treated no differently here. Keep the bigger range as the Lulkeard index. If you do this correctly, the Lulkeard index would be 0.25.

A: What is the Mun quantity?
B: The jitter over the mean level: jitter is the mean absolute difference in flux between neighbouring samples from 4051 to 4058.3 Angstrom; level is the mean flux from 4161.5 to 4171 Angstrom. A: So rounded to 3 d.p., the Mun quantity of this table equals 0.034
